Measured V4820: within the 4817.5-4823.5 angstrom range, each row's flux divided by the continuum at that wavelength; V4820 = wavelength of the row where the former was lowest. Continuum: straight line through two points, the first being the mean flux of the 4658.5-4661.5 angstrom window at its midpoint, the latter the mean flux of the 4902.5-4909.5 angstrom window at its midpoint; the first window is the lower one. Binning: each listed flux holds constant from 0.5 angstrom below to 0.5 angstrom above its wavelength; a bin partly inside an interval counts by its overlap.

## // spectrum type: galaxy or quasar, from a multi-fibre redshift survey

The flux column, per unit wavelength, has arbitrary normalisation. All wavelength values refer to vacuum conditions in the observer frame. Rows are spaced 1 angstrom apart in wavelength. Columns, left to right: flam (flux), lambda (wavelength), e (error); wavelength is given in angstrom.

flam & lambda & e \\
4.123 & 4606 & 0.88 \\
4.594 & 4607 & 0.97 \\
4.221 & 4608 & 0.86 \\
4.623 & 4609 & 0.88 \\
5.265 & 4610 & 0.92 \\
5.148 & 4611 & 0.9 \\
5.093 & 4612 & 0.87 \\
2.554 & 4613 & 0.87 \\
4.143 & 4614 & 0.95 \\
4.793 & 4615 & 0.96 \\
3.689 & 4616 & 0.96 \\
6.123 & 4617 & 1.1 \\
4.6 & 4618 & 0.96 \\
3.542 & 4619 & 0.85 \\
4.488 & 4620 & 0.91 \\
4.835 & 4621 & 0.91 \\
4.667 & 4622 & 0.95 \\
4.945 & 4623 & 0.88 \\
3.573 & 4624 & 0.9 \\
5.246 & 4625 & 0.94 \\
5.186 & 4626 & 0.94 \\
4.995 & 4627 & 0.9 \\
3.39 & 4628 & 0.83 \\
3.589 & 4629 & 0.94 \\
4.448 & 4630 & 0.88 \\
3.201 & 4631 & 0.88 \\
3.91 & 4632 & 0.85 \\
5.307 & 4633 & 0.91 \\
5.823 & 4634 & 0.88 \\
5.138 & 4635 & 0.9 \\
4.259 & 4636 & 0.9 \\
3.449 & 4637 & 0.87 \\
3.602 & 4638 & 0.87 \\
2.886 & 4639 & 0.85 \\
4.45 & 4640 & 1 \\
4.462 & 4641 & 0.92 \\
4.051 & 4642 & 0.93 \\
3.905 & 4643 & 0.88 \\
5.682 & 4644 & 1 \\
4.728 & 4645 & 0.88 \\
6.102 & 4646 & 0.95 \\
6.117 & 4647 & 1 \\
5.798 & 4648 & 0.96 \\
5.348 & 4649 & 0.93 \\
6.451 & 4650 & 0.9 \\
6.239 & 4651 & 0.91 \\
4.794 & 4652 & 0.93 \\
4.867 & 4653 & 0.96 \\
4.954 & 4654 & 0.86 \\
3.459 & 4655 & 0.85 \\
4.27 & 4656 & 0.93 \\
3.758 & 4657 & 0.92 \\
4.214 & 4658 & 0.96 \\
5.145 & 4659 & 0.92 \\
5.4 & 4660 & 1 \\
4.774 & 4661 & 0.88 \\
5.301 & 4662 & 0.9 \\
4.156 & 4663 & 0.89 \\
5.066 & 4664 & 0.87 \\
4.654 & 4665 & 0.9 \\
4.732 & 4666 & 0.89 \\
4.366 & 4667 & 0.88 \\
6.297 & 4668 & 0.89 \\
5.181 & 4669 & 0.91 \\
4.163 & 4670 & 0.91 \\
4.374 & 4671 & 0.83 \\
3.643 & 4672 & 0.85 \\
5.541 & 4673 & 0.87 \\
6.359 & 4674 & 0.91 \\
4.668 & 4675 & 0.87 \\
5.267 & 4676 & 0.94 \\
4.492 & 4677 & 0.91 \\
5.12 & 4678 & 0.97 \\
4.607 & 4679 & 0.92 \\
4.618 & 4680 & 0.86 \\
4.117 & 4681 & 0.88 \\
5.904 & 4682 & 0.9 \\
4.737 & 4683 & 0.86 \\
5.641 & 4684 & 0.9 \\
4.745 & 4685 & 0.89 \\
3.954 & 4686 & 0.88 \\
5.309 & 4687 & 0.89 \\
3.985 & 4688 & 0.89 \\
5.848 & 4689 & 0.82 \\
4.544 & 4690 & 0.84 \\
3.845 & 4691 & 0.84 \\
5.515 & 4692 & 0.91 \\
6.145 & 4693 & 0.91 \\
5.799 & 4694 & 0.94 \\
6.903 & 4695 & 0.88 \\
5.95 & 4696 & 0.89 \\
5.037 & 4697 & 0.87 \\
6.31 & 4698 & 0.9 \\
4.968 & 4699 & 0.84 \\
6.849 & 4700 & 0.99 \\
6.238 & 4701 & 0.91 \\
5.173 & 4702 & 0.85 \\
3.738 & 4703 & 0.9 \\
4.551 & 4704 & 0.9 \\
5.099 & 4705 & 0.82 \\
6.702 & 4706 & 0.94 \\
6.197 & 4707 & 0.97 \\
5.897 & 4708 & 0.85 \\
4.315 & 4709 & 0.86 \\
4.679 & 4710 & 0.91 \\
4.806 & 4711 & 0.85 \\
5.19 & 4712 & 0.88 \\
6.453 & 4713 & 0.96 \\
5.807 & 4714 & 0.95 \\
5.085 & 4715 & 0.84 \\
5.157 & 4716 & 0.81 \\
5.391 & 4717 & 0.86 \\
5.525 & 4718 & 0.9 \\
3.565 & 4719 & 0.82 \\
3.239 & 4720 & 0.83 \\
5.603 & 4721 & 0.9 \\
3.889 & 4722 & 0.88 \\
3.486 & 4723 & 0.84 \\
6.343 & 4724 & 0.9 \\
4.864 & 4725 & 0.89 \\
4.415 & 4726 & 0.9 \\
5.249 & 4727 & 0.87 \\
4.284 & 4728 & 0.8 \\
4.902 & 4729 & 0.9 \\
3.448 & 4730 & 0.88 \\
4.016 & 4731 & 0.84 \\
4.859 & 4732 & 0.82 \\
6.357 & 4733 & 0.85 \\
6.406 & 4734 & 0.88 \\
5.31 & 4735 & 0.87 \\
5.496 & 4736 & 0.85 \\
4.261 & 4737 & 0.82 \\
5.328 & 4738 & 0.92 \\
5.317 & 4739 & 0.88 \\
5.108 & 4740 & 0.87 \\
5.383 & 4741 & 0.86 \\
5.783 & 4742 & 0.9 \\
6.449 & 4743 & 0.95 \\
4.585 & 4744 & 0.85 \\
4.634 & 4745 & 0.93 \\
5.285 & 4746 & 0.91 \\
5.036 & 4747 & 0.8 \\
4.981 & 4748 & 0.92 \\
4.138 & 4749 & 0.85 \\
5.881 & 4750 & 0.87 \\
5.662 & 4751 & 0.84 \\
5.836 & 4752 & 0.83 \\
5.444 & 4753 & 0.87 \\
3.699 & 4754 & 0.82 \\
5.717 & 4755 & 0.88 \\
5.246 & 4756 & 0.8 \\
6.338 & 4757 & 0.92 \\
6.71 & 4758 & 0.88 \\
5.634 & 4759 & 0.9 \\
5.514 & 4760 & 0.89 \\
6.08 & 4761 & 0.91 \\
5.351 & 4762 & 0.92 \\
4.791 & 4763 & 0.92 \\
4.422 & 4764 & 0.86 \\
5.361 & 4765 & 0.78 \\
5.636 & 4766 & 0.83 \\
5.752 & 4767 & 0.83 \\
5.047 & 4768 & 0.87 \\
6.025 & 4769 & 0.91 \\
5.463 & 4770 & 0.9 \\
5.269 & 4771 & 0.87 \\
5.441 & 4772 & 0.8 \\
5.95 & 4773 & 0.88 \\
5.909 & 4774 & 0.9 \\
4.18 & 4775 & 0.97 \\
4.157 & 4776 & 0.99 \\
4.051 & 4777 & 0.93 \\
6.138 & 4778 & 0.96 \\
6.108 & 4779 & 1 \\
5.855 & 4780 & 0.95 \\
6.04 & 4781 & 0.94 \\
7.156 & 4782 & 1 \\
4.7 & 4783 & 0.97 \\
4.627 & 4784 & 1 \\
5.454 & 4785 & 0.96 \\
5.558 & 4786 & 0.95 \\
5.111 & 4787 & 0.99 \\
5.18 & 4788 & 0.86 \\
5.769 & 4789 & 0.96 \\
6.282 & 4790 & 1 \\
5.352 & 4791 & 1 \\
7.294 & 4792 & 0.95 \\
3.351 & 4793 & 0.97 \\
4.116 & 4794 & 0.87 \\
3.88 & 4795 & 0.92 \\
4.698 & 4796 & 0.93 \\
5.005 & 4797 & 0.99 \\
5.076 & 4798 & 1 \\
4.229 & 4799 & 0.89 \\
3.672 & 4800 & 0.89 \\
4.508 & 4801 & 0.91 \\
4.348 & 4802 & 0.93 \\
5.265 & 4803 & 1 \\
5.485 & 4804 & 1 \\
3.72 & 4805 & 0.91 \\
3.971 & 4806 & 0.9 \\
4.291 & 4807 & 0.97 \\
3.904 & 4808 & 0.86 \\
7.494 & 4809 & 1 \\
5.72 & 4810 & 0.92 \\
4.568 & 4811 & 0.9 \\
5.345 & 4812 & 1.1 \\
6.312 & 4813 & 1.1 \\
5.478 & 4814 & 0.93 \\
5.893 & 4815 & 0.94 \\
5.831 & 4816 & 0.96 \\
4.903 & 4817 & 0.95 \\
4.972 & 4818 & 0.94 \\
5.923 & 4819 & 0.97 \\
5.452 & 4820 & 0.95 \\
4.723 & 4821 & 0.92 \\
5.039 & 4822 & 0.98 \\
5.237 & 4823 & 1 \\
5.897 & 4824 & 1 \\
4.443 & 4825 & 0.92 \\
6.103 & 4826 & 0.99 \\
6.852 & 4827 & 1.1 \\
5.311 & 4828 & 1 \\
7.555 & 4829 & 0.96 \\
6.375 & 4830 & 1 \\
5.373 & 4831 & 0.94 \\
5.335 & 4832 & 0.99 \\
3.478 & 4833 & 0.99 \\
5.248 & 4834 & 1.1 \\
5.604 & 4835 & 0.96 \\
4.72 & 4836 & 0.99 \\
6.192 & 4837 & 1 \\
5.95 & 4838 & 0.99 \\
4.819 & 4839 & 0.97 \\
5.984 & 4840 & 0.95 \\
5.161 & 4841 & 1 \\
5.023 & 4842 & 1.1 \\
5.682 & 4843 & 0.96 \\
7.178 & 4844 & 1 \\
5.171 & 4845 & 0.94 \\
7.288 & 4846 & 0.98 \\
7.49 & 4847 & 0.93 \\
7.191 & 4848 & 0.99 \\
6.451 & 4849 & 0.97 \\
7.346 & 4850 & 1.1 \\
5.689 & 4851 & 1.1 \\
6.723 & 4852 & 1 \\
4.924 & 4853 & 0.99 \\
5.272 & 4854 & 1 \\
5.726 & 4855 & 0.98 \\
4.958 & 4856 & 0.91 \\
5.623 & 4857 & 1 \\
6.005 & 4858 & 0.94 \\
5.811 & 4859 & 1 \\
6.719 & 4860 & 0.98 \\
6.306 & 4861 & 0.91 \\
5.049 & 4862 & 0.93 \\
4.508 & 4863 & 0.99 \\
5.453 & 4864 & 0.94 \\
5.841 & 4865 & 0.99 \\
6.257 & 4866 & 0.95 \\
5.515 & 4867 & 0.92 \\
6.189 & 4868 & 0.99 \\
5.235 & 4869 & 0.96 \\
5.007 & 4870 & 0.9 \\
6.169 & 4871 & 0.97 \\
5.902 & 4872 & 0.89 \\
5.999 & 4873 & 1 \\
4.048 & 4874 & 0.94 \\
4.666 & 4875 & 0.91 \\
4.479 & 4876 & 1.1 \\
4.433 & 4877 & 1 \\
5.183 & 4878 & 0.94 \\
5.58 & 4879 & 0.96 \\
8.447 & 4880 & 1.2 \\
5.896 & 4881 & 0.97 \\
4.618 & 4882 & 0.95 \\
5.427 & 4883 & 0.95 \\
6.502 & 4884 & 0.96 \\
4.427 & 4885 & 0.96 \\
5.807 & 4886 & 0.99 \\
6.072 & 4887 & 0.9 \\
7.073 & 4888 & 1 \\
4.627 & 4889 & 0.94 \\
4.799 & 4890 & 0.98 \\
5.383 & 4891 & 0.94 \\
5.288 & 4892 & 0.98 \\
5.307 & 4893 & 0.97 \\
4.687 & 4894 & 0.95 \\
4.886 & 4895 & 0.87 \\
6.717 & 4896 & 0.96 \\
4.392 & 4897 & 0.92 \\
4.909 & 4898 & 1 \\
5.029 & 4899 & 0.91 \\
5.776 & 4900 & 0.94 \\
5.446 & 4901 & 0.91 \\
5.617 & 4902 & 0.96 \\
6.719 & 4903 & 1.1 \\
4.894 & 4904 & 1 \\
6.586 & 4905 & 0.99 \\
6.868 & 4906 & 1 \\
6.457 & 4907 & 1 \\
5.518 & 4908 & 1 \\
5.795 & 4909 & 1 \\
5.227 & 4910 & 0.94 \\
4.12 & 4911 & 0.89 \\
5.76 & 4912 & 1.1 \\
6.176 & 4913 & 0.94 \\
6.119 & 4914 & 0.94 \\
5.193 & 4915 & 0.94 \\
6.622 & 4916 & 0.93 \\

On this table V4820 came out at 4821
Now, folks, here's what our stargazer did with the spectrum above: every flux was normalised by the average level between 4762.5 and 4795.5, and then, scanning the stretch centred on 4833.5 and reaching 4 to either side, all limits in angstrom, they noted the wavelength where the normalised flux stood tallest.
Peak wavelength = 4830 angstrom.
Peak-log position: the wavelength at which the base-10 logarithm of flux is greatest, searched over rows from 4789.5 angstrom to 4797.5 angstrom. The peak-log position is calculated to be 4792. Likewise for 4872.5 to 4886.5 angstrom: 4880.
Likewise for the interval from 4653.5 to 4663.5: 4660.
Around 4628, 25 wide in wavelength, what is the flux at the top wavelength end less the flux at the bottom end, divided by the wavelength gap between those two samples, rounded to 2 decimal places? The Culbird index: 0.03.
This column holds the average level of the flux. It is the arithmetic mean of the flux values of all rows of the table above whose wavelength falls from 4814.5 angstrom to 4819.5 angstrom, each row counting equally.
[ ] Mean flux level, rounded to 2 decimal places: 5.50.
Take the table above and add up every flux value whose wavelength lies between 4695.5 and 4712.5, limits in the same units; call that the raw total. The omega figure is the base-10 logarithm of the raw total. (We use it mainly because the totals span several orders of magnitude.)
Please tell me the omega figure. 1.96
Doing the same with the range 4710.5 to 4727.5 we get 1.92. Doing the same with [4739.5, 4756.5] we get 1.95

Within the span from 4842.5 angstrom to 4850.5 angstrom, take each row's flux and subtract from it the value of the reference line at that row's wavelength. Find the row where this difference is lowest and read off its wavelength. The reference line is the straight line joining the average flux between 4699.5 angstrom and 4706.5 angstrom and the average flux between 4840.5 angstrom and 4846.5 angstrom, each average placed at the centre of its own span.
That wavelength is 4845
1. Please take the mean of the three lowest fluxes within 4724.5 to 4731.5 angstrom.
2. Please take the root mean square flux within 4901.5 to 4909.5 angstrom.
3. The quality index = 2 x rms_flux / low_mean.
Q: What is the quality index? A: 3.1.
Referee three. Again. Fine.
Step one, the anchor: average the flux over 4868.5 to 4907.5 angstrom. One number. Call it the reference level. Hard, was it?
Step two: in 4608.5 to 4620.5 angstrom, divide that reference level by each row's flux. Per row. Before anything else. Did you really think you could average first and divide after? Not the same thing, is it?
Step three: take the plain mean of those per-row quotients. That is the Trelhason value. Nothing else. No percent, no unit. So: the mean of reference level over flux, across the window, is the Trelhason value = 1.29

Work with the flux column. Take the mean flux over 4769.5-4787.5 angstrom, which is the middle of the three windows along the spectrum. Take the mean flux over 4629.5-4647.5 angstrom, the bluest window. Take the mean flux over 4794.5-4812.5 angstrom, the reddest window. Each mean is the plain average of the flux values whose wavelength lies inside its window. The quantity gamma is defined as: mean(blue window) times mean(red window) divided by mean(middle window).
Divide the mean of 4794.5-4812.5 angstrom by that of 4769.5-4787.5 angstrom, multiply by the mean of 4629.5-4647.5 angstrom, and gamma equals 4.0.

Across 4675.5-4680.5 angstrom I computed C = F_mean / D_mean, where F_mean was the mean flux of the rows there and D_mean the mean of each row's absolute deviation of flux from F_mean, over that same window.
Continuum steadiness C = 16.2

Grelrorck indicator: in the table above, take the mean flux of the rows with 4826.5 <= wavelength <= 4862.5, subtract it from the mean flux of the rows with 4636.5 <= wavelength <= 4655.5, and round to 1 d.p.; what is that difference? -1.1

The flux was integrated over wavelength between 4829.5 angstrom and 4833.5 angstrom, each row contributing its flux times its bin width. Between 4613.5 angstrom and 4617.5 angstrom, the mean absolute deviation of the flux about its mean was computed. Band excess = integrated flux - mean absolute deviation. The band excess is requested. 19.8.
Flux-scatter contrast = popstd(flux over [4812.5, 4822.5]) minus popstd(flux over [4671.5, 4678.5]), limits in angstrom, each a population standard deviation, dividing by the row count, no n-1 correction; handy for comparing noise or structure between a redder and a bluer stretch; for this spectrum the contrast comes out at -0.3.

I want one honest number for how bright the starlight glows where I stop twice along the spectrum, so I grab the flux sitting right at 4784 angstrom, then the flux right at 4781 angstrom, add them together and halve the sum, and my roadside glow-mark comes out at 5.33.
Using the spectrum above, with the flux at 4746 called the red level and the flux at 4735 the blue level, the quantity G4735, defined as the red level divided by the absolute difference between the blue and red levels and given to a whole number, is 211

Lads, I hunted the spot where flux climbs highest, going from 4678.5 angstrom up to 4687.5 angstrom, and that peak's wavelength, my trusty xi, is 4682 angstrom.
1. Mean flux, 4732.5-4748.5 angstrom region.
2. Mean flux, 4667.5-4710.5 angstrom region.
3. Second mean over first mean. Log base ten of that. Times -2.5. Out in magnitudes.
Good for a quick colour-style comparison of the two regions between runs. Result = 0.04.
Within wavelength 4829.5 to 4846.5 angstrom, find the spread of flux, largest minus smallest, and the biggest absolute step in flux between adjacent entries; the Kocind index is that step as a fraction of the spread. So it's 0.56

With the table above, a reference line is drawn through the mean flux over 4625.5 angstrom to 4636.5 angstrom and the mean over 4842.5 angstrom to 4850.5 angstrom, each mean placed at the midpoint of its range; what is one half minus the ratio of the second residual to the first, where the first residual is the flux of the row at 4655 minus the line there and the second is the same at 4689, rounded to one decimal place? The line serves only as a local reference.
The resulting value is 1.1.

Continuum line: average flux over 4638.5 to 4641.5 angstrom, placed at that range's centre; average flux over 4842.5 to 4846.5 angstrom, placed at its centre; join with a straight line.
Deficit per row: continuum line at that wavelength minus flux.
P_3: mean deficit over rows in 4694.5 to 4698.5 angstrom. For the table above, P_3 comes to -1.5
